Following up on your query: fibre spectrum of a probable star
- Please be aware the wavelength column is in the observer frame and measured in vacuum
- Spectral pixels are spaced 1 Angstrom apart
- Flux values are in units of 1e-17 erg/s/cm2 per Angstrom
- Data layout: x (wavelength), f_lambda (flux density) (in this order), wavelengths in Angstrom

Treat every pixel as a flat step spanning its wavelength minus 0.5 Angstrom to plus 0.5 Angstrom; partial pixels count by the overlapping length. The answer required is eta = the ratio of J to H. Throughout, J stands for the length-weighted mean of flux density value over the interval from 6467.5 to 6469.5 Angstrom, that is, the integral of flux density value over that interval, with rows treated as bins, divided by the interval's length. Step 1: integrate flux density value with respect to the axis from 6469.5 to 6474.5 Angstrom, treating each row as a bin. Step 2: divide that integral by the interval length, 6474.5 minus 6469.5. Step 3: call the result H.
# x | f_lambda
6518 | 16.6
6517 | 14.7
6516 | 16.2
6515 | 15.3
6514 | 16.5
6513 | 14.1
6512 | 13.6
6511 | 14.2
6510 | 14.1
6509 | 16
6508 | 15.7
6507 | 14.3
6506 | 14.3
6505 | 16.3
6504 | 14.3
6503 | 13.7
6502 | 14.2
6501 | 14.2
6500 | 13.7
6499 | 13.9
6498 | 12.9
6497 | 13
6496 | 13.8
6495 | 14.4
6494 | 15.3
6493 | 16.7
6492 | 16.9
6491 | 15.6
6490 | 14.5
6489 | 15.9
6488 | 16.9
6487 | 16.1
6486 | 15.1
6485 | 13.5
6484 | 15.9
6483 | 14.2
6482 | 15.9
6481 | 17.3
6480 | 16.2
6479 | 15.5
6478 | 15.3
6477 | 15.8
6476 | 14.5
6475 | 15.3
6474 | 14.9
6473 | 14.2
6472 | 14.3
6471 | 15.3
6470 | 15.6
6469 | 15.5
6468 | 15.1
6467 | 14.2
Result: 1.03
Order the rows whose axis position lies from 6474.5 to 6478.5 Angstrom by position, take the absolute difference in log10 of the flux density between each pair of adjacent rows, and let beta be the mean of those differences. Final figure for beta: 0.025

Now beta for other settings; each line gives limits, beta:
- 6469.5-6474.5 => 0.015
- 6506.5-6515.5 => 0.030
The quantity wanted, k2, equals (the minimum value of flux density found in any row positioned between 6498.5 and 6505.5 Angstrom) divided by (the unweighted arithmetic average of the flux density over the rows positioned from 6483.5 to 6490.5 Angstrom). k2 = 0.889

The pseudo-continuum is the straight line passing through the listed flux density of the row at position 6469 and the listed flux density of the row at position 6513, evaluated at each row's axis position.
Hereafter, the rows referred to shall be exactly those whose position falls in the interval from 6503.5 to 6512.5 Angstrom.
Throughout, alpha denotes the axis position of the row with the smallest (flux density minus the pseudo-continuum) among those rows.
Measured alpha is 6512 Angstrom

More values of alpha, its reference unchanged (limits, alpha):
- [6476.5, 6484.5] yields 6483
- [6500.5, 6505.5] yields 6503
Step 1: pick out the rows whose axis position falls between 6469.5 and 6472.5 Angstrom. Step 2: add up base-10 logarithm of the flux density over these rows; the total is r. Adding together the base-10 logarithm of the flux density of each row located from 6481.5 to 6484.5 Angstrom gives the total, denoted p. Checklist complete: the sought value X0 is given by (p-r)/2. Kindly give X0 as 0.01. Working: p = 3.56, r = 3.53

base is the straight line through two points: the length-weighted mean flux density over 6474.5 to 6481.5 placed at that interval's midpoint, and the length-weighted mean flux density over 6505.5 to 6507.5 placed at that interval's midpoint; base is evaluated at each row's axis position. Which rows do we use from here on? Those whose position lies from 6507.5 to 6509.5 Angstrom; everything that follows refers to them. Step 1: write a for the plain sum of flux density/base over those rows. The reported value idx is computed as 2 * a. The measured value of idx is 4.46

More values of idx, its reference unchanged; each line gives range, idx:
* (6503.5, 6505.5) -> 4.25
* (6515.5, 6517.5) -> 4.48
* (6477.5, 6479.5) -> 3.93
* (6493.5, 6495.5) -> 3.99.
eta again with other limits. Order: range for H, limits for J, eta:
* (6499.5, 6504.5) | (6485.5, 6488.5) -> 1.14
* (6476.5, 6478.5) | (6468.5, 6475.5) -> 0.97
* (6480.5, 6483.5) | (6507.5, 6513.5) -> 0.93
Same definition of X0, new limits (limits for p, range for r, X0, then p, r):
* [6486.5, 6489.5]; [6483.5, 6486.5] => 0.06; 3.64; 3.51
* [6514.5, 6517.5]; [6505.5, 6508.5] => 0.03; 3.56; 3.51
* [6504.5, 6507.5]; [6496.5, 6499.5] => 0.08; 3.52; 3.37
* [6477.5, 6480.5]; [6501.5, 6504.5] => 0.07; 3.58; 3.44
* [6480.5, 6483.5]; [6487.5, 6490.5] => 0.00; 3.59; 3.59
